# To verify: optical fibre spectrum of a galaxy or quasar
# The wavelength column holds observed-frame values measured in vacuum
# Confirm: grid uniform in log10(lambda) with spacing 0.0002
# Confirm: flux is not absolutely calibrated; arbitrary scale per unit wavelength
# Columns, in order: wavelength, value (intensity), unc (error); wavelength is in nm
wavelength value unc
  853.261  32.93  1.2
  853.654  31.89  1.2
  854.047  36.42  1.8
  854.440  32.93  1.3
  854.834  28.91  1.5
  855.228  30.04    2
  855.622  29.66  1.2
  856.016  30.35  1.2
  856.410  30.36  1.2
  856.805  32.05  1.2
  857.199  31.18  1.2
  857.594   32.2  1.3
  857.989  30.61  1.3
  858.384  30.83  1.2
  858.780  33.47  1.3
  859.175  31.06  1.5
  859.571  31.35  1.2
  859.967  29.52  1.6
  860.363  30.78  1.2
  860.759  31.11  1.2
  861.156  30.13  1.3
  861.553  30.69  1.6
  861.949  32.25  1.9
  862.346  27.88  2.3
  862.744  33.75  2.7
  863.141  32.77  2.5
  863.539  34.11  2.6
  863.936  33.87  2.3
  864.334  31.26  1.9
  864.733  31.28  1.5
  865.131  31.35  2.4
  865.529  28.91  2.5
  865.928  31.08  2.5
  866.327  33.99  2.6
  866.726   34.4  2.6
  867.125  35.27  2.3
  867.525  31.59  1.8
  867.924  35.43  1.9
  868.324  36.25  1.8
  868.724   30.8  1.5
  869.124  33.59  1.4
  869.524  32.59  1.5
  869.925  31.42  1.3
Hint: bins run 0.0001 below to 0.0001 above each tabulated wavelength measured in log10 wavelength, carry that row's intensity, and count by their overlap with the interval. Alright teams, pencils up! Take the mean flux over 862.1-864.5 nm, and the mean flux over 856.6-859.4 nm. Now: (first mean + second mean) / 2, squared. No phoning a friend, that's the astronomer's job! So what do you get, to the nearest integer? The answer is 1021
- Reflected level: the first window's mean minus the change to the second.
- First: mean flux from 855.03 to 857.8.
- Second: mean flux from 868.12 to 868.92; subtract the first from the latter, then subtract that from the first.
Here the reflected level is 28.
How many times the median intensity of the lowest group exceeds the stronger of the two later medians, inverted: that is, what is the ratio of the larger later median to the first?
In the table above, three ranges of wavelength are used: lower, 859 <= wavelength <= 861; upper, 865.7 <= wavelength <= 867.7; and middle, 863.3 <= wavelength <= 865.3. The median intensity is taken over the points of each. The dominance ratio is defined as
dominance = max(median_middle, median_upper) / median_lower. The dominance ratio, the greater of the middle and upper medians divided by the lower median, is 1.09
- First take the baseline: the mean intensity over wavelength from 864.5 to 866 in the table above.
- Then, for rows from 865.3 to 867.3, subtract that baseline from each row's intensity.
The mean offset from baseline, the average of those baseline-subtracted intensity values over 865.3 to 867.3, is 2.1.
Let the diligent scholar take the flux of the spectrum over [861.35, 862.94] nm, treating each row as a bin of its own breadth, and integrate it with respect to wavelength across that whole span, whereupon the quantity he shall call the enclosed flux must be 49.5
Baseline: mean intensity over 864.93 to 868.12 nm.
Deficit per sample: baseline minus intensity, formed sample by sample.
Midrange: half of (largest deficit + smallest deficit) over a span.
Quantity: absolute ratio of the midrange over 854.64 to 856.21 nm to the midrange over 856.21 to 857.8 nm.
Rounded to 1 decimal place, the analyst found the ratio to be 2.1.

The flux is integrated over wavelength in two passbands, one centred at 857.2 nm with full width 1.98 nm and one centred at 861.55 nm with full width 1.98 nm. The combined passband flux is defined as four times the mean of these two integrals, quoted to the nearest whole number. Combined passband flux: 244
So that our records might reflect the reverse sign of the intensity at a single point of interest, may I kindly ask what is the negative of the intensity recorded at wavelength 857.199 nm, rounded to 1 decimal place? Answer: -31.2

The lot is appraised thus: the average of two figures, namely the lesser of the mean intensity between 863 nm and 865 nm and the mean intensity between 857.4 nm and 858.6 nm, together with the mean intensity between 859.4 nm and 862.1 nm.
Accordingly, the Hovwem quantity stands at 31.0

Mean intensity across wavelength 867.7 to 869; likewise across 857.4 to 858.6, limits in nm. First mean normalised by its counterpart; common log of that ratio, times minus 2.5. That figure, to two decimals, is -0.10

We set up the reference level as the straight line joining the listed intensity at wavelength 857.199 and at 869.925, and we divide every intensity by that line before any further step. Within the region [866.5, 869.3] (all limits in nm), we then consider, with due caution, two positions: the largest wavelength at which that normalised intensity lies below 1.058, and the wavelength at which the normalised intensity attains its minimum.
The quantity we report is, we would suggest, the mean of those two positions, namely 868.72 nm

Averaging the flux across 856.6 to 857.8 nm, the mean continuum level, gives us 31.8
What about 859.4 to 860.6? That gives 30.6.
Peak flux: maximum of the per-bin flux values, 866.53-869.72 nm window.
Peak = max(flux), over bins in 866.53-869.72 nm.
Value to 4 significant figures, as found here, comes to 36.25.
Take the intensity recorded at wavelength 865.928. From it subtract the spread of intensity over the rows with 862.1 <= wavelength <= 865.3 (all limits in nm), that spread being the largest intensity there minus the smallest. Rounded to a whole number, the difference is 25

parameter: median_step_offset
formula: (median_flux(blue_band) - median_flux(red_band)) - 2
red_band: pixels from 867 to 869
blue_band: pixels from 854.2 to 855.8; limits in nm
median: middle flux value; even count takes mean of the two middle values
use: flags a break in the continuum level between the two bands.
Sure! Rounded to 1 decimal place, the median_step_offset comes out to -7.4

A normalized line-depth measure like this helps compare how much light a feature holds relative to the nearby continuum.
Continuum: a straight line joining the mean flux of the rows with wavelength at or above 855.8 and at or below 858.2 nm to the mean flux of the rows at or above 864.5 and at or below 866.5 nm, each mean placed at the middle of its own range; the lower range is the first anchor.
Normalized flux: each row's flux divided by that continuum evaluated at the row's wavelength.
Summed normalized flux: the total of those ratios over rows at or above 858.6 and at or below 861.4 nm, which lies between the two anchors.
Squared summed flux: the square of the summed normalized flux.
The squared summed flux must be 49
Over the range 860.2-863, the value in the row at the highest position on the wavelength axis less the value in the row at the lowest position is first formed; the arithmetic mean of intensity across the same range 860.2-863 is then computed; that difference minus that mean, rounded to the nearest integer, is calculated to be -28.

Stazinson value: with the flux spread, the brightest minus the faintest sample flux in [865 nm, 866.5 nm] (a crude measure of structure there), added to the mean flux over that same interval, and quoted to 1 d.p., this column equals 36.4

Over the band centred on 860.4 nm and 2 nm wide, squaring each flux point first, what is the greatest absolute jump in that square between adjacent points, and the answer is 111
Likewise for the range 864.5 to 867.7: 246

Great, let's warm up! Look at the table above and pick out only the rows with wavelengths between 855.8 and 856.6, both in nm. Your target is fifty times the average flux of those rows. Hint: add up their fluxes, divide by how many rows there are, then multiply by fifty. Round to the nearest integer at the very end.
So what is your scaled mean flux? 1518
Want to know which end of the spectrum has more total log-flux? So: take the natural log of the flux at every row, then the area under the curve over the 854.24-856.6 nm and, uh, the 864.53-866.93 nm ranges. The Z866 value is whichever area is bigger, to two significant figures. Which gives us 8.3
